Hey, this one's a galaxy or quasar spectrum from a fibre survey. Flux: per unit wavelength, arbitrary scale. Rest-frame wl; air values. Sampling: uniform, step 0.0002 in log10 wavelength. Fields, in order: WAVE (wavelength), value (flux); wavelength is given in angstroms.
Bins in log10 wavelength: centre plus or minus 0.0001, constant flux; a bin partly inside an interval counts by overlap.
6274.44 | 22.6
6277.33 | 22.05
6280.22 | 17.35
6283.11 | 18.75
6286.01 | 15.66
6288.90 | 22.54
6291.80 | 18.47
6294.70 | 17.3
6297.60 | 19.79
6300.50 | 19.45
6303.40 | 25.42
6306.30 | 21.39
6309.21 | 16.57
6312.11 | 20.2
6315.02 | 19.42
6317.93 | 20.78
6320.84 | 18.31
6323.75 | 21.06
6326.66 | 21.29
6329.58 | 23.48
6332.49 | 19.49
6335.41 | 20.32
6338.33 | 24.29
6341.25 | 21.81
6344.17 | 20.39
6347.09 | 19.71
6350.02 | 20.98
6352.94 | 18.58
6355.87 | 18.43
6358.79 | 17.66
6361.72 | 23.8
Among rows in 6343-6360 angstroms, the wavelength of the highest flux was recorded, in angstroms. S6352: 6350.02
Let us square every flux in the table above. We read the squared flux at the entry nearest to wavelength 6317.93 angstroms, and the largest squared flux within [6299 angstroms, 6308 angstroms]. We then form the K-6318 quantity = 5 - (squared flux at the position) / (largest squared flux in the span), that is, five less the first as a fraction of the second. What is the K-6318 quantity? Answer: 4.3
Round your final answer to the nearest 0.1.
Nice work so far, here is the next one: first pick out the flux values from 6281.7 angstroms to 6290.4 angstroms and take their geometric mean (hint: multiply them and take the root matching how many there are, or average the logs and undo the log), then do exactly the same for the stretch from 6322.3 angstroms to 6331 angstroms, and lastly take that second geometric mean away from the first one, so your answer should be -3.1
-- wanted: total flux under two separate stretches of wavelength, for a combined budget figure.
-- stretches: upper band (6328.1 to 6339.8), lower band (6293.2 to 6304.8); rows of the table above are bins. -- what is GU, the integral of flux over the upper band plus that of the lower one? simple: 493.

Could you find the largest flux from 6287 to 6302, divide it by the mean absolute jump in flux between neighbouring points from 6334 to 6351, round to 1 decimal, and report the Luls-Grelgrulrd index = 11.5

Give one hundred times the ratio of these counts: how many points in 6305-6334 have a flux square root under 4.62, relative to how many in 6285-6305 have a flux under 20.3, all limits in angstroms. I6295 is 160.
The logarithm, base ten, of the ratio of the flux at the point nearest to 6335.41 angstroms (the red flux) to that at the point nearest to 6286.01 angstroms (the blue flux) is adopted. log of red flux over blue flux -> 0.11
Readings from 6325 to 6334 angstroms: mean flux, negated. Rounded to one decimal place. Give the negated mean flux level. -21.4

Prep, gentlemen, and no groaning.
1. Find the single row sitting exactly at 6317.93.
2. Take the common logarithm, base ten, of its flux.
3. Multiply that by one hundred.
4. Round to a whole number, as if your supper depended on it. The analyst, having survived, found 132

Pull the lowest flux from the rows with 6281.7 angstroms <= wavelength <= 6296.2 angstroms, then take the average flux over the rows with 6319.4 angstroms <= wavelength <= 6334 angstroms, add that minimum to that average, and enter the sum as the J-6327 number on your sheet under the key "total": 36.39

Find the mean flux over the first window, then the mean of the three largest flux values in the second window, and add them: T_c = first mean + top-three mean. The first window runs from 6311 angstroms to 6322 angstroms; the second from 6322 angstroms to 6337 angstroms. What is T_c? 41.6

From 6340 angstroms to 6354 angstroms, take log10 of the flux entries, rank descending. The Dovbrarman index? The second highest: 1.32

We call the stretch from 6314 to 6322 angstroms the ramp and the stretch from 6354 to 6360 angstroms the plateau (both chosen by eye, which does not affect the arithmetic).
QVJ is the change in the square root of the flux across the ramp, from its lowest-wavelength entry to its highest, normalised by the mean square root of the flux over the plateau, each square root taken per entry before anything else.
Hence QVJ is -0.030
